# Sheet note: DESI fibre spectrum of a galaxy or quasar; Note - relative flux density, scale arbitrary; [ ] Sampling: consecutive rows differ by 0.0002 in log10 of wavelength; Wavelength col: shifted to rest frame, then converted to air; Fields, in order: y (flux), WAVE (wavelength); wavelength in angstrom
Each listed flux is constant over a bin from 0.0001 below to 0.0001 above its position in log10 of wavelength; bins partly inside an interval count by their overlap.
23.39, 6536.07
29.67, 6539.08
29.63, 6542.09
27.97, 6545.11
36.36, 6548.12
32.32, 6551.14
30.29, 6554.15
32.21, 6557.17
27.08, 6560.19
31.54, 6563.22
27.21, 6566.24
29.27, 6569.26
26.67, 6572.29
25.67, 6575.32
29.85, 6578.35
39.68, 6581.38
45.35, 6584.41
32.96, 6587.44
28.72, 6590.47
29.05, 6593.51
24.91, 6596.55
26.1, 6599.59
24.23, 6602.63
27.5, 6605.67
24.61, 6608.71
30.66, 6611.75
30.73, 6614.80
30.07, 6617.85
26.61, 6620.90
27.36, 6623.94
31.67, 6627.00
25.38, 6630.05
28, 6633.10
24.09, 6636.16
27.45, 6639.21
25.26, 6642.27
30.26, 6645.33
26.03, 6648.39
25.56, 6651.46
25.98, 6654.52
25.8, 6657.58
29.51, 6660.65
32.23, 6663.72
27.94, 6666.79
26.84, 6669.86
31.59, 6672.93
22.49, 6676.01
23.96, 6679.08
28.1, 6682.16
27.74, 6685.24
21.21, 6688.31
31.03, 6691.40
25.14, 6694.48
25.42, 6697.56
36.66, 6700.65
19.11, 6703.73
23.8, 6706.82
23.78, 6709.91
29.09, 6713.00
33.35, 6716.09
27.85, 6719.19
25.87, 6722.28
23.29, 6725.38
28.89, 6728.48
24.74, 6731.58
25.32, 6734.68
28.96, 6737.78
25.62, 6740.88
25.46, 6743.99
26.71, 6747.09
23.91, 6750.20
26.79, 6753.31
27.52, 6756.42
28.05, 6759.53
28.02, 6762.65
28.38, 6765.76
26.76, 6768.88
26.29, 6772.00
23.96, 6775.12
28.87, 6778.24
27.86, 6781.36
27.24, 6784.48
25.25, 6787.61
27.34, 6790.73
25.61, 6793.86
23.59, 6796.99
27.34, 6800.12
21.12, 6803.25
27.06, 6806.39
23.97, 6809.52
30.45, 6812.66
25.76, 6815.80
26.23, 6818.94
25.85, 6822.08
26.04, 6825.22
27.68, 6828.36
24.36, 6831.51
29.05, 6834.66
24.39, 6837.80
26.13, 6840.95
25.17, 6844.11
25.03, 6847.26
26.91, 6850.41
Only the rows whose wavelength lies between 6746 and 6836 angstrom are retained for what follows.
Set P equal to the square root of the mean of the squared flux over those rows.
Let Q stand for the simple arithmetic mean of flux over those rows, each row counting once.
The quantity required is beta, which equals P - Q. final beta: 0.070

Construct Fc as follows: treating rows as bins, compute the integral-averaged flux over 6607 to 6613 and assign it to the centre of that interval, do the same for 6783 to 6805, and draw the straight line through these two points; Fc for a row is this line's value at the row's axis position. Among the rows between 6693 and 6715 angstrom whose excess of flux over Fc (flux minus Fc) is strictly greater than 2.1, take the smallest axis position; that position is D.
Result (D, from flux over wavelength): 6700.65 angstrom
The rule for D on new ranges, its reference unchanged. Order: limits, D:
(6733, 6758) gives 6737.78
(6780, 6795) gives 6781.36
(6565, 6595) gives 6581.38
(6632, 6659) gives 6645.33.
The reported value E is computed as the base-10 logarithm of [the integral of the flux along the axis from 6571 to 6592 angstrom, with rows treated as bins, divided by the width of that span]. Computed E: 1.52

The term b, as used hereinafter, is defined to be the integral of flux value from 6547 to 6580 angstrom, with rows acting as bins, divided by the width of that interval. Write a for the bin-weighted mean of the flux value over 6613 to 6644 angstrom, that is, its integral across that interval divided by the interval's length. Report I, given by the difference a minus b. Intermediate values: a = 27.7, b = 29.8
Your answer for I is -2.1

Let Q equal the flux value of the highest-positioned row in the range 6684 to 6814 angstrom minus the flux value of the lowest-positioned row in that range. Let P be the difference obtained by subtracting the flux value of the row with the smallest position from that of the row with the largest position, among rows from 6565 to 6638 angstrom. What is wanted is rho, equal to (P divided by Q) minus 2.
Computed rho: -3.2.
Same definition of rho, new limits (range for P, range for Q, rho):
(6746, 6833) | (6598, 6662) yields -2.7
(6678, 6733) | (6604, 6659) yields -2.5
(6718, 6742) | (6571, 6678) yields -1.5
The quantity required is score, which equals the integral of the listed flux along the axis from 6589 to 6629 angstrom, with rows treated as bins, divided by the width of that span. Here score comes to 27.8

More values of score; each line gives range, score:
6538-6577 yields 29.7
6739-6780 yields 26.7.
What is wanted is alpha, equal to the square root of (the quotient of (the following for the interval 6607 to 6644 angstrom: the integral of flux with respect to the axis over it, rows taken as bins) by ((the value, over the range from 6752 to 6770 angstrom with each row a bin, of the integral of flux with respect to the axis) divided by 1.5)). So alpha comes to 1.8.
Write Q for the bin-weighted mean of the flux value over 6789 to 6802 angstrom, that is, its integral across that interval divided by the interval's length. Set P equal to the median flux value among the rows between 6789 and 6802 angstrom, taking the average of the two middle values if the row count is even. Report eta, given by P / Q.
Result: 1.02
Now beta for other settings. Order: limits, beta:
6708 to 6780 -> 0.095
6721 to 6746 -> 0.065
